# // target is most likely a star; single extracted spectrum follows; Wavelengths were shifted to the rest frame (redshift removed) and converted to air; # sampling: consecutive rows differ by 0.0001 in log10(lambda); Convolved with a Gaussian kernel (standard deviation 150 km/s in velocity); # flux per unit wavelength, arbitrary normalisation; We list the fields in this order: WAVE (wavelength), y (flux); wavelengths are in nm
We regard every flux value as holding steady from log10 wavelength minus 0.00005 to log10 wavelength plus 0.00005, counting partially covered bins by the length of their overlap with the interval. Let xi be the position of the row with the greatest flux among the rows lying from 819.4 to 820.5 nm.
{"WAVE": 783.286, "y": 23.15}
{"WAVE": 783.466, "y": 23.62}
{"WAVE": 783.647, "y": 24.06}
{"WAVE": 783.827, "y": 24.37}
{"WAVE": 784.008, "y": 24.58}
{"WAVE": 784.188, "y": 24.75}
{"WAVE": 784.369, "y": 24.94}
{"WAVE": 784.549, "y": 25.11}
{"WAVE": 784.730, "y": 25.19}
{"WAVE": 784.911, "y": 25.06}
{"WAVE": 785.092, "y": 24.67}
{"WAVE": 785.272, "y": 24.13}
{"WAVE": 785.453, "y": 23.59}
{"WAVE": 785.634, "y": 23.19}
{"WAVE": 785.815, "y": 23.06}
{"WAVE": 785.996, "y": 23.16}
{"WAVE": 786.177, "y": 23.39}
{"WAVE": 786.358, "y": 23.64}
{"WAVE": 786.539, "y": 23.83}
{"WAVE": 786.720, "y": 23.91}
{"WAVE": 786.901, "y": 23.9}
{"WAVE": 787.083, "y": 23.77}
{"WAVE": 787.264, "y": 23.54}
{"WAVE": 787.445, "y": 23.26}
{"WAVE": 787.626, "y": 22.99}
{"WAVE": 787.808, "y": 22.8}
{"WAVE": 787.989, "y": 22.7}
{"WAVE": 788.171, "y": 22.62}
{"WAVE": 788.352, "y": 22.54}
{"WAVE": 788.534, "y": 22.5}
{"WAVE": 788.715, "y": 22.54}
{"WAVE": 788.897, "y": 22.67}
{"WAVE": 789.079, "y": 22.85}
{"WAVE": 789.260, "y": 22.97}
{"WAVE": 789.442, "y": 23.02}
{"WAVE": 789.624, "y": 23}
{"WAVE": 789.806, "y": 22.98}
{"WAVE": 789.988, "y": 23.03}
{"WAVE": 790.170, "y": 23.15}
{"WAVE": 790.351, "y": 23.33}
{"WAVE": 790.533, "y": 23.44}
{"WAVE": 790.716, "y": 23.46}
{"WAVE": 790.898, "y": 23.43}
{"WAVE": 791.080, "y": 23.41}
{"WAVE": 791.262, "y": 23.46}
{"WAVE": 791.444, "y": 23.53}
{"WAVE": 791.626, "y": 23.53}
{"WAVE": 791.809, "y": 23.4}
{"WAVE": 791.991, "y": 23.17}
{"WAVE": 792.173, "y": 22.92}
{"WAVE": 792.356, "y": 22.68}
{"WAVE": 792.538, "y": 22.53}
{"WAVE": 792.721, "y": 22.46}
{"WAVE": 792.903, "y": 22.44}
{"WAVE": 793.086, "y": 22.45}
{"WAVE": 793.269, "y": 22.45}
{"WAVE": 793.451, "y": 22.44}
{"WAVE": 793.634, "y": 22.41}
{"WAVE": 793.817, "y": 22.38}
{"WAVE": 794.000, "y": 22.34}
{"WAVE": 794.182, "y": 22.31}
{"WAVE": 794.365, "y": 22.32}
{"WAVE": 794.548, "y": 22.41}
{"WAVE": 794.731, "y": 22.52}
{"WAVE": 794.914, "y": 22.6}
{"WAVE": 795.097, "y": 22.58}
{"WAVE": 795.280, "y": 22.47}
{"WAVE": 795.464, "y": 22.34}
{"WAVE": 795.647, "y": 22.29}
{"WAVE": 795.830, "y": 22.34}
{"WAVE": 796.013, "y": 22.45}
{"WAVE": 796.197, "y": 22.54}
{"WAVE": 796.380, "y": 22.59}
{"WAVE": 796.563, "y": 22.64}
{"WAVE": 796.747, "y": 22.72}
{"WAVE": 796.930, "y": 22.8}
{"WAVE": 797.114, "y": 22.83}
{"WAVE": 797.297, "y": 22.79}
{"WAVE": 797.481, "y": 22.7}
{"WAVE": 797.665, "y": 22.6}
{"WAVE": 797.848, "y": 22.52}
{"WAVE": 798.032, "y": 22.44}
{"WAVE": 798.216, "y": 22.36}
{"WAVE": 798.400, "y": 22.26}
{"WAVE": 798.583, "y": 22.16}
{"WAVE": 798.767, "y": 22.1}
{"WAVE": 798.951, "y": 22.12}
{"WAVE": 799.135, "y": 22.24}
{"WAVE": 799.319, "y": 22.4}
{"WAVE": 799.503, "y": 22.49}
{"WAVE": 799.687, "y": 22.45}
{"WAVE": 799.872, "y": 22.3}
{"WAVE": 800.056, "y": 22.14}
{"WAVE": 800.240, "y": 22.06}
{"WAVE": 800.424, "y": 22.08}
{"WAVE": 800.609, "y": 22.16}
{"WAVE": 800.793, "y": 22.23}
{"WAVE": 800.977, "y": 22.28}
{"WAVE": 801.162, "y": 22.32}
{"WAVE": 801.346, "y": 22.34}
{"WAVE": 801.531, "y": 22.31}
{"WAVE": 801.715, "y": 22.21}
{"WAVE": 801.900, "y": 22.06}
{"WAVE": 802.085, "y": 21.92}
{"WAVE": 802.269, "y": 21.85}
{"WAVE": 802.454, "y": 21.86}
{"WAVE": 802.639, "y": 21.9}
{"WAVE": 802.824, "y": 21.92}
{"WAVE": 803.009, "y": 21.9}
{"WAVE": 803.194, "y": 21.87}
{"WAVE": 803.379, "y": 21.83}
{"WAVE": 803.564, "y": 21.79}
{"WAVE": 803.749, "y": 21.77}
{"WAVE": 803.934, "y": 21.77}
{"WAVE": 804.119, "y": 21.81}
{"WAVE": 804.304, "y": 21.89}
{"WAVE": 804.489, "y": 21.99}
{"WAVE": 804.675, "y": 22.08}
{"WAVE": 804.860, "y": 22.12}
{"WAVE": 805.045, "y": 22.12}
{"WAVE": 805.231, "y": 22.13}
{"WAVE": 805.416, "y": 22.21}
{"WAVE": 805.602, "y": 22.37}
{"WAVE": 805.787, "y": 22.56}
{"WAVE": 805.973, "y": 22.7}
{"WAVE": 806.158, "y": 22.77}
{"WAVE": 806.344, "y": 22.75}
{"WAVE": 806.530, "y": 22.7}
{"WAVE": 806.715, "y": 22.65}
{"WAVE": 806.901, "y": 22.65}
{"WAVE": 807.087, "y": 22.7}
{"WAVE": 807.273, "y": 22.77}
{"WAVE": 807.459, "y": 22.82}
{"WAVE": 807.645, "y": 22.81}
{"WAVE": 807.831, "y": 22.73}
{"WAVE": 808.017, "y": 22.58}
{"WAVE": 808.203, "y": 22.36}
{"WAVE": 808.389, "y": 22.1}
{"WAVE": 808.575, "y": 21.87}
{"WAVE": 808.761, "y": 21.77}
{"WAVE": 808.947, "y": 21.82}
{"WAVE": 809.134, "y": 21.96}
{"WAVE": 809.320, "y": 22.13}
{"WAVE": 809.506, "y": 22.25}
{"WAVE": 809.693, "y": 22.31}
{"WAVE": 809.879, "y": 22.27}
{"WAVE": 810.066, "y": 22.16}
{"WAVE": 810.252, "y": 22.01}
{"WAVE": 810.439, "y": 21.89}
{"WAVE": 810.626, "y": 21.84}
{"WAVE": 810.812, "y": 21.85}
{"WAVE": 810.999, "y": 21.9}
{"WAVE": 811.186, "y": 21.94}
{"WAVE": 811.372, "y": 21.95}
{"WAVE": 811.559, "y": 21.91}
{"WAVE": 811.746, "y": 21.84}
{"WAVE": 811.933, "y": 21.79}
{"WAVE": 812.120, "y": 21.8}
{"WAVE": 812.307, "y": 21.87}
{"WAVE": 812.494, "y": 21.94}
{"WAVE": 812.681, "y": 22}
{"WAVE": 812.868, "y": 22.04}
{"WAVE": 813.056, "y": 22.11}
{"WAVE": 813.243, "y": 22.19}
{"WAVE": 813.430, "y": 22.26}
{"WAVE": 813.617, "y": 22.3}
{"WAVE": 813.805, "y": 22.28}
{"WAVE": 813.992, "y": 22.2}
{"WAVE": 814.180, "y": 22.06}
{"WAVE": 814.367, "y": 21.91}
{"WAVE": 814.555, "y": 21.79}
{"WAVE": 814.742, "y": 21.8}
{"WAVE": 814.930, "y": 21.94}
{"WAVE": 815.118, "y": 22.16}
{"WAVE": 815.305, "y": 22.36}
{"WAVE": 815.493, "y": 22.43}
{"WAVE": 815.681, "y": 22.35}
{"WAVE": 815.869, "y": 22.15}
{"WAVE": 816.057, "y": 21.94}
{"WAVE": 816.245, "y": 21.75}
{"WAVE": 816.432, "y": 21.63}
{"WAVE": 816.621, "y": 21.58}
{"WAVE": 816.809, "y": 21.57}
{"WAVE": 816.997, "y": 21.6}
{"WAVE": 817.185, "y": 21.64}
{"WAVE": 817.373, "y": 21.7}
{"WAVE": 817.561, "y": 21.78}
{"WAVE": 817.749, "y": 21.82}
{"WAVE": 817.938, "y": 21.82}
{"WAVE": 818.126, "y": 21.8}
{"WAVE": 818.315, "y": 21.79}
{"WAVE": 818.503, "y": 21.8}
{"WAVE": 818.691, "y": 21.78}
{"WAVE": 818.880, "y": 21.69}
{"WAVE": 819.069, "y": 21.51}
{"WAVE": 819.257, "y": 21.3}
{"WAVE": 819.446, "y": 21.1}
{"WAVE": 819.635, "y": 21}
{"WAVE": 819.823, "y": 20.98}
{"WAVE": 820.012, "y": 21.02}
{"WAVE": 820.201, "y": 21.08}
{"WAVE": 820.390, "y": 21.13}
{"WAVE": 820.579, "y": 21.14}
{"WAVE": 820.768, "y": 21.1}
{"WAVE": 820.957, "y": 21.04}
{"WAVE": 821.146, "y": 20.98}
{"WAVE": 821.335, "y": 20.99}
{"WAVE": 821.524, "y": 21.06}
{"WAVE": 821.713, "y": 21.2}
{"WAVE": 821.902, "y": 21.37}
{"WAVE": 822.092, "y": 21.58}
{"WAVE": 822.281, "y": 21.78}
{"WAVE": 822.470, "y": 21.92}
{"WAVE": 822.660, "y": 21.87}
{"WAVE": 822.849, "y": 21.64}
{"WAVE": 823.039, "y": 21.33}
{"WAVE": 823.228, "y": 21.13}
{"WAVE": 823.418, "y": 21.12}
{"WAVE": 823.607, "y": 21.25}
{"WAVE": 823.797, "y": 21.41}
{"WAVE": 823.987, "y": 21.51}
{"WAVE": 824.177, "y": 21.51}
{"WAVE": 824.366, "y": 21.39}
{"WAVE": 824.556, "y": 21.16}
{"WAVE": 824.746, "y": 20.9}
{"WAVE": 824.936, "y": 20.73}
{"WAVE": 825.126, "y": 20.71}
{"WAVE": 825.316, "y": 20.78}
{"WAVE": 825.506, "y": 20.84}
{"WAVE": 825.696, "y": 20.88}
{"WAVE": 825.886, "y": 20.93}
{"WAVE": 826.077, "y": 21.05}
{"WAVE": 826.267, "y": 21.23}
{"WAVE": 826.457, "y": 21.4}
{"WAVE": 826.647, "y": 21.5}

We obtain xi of 820.390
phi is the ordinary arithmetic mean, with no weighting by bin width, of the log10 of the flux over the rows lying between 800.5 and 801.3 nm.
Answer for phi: 1.35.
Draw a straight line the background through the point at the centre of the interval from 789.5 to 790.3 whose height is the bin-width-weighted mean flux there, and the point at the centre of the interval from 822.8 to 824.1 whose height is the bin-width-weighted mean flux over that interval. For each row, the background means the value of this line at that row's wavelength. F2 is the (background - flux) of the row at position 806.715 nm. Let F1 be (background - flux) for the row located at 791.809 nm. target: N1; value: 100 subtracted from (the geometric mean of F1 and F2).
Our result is -99.6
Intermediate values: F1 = -0.43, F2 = -0.5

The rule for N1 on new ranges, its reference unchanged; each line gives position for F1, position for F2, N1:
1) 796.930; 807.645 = -99.7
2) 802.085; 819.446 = -99.5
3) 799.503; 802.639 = -99.8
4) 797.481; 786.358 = -99.9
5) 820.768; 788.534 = -99.5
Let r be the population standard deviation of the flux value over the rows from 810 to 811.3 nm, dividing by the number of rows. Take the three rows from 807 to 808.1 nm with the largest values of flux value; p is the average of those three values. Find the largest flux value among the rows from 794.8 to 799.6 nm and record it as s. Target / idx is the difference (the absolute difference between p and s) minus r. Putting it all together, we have -0.1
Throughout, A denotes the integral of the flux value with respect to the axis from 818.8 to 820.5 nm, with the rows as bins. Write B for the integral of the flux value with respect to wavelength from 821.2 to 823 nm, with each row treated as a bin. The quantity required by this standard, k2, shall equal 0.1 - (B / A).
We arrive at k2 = -0.97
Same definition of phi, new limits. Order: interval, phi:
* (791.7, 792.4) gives 1.36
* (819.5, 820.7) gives 1.32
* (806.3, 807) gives 1.36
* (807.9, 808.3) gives 1.35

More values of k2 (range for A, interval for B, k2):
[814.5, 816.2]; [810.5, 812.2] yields -0.89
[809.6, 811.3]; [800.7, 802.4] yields -0.91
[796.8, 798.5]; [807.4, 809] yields -0.83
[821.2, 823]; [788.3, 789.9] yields -0.84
